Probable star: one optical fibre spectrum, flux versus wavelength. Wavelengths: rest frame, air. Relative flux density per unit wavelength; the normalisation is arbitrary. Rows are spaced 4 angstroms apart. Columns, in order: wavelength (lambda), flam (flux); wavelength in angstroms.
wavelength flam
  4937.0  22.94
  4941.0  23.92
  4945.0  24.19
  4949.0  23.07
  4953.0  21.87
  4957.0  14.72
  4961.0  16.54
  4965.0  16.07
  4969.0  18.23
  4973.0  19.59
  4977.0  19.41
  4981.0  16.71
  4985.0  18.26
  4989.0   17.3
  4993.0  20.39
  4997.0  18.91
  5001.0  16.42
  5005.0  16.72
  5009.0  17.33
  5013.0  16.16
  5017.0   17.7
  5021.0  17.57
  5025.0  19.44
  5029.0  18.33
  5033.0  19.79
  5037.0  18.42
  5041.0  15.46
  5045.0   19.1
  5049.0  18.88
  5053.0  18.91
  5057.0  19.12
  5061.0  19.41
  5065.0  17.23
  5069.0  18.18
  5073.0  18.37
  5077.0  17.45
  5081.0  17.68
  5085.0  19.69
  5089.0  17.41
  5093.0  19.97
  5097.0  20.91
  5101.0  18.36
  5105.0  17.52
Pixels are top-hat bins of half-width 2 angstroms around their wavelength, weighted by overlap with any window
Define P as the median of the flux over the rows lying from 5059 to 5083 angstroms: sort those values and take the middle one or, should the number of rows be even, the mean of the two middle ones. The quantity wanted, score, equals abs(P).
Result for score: 17.9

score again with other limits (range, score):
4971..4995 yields 18.8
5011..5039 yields 18.3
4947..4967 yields 16.5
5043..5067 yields 19.0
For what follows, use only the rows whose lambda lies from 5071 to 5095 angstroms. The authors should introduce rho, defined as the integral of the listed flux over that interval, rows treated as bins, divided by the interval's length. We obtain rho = 18.4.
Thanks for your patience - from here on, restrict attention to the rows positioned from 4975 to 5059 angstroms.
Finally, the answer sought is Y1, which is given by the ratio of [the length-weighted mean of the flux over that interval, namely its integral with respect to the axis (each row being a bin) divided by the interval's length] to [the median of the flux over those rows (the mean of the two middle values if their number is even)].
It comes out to 0.99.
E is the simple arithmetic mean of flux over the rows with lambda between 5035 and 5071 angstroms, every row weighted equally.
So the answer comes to 18.3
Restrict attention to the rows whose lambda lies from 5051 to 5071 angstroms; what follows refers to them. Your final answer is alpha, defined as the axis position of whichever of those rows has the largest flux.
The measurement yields 5061.0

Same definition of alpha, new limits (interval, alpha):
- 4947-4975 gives 4949.0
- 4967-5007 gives 4993.0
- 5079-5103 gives 5097.0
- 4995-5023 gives 4997.0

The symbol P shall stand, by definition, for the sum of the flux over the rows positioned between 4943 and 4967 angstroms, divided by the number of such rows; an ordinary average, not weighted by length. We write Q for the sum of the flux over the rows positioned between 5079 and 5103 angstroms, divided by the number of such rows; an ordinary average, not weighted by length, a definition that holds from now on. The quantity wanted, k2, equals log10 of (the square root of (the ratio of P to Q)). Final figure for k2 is 0.005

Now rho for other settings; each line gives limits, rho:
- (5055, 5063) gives 19.3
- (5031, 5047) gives 18.2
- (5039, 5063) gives 18.5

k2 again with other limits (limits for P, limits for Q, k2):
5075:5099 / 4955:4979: 0.017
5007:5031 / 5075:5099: -0.013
